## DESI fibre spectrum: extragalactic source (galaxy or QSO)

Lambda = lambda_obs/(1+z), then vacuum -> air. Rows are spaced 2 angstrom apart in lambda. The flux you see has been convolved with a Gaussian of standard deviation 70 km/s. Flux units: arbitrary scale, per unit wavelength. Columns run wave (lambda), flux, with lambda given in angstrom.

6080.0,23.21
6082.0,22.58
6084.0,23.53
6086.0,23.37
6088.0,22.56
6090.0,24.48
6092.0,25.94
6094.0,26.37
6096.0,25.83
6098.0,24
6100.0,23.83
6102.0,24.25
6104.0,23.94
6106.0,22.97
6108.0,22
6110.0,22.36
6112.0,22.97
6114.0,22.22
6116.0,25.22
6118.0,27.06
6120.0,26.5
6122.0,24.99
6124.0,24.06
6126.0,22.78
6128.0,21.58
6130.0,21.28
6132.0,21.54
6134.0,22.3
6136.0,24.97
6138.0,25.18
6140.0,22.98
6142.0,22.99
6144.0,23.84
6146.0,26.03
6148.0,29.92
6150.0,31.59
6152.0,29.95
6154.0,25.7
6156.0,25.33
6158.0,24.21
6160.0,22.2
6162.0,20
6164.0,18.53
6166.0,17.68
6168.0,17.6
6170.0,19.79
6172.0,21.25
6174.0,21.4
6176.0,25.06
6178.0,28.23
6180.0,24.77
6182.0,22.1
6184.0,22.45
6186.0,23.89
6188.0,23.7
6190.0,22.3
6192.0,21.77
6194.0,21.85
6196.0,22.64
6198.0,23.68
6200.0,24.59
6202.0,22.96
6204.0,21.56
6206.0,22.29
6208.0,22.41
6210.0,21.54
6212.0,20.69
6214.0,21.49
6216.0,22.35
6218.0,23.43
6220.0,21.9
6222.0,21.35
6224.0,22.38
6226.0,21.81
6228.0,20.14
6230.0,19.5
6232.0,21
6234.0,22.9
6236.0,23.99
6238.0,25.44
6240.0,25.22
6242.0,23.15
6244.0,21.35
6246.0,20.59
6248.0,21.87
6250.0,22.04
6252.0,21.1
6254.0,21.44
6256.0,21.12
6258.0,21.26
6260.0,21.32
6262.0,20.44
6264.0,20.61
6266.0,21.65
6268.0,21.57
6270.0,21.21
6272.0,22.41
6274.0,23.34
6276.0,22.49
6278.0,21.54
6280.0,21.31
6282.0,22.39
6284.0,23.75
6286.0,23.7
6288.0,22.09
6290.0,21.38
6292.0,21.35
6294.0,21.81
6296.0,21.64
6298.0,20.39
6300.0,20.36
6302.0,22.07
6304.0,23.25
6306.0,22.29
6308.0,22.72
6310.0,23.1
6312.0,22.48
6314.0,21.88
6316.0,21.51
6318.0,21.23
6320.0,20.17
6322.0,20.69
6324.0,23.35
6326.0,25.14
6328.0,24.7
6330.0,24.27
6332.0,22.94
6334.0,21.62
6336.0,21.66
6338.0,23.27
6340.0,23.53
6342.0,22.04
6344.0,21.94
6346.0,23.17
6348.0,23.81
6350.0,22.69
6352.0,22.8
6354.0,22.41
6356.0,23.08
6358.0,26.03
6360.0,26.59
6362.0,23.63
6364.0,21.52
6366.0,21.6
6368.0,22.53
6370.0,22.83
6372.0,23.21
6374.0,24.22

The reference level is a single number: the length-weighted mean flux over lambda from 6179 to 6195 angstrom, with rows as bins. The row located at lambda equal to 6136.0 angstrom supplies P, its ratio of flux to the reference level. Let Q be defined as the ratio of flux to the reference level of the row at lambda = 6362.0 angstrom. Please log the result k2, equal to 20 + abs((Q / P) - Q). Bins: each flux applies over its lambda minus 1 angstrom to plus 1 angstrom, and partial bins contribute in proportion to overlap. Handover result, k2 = 20.1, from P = 1.09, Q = 1.03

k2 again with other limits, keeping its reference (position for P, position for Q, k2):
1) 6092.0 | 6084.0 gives 20.1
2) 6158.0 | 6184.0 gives 20.1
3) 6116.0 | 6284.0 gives 20.1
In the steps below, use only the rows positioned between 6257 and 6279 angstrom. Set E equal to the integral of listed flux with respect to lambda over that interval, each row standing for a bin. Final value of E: 476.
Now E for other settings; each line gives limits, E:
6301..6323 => 483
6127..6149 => 525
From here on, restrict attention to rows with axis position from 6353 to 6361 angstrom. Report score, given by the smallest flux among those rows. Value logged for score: 22.41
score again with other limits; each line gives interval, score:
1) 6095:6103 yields 23.83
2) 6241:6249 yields 20.59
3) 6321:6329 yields 20.69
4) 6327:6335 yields 21.62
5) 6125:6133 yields 21.28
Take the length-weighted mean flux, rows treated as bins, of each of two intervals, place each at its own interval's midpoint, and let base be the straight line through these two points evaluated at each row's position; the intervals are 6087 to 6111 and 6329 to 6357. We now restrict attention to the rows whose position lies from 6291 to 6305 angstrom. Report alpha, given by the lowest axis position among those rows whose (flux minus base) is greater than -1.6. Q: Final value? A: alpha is 6294.0 angstrom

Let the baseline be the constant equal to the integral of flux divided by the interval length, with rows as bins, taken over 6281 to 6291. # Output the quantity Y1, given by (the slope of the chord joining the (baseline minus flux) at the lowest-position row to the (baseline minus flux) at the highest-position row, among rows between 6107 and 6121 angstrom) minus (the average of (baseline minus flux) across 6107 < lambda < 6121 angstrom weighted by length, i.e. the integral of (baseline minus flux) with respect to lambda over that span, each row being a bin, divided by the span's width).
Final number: 1.0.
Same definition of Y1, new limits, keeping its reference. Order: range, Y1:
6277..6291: -0.3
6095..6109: 1.5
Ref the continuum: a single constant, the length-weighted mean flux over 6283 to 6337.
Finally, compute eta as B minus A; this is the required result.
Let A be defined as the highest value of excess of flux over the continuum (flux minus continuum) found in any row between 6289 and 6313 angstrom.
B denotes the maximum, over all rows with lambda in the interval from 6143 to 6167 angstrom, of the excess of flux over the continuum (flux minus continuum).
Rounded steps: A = 1.0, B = 9.3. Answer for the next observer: 8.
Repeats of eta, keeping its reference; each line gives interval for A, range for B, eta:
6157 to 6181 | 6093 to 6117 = -2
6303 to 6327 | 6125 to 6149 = 5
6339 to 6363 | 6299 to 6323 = -3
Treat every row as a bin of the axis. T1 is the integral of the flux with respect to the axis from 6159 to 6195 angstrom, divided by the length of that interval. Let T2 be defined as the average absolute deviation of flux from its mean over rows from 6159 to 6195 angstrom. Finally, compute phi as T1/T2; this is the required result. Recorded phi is 11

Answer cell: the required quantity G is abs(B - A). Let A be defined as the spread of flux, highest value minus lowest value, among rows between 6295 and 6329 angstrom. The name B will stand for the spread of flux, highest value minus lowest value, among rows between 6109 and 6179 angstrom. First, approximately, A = 5.0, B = 14.0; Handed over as 9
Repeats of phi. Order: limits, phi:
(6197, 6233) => 23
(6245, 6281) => 41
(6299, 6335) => 20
